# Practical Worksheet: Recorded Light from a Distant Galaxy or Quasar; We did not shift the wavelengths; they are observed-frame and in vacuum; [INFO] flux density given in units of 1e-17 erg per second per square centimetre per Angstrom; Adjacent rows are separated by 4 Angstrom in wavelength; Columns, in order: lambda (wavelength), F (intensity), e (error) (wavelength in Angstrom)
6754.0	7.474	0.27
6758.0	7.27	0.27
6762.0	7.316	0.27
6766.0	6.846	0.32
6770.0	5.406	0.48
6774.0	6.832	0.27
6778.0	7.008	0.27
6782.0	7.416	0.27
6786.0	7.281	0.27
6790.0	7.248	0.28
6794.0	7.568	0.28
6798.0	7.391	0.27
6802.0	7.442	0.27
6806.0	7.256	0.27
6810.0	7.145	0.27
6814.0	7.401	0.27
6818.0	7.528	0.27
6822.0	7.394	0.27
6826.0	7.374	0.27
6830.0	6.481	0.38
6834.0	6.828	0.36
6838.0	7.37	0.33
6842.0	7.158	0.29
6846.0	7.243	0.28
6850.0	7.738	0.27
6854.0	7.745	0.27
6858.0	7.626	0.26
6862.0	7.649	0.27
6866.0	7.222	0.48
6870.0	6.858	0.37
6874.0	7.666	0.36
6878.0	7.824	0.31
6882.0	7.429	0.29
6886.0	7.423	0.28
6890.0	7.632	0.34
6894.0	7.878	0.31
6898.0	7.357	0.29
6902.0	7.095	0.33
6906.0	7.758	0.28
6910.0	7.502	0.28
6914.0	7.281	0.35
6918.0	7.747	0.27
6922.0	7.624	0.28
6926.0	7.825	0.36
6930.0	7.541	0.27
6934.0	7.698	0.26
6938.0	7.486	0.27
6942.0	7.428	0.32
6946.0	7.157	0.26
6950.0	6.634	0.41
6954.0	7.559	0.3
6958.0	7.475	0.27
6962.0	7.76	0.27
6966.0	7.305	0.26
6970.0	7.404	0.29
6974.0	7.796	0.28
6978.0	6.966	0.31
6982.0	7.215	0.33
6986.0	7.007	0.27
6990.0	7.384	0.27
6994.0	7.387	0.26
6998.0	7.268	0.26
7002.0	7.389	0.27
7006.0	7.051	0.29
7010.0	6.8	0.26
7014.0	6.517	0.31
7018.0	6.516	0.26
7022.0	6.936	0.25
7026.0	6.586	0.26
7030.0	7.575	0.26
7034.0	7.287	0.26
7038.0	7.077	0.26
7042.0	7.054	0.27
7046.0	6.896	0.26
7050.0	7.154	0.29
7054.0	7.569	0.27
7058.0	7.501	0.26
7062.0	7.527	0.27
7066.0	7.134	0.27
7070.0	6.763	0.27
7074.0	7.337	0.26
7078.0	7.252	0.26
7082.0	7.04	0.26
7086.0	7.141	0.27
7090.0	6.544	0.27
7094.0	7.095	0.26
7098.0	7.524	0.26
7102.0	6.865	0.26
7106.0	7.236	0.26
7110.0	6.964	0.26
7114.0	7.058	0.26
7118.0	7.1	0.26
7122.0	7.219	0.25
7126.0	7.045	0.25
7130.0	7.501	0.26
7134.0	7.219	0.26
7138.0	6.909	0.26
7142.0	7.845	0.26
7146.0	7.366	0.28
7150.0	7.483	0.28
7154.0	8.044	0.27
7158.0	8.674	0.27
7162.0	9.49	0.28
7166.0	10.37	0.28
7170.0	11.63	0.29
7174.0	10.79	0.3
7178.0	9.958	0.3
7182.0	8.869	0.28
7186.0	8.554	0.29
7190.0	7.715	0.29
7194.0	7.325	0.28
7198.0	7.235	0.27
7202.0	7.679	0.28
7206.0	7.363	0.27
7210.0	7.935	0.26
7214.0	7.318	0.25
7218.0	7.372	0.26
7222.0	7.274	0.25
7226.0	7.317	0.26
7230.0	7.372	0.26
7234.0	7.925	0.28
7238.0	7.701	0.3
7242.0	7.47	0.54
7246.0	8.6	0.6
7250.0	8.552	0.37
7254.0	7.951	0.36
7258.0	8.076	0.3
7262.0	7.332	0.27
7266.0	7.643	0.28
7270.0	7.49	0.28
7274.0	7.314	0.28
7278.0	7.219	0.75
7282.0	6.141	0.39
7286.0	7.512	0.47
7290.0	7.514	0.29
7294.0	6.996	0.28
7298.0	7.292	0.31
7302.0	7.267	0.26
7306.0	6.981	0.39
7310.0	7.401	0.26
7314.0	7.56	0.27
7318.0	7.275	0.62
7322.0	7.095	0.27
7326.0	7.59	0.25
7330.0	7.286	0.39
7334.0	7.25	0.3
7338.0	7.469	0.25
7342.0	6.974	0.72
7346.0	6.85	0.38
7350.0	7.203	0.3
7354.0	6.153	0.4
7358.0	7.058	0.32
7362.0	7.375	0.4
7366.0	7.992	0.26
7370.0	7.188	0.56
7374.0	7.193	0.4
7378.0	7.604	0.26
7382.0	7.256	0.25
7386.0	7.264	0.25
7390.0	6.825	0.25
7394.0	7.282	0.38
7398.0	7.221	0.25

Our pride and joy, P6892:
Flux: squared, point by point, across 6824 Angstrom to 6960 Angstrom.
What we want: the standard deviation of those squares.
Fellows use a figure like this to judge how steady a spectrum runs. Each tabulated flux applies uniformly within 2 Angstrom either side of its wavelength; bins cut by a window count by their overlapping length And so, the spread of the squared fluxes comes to 4.9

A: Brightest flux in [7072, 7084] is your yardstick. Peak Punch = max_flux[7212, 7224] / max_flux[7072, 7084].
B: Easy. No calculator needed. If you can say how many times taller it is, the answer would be 1.00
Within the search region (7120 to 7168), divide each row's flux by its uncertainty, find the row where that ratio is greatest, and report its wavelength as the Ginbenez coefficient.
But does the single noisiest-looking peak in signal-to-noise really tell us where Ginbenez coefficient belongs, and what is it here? 7166.0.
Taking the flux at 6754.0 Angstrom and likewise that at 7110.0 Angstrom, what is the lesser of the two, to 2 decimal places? 6.96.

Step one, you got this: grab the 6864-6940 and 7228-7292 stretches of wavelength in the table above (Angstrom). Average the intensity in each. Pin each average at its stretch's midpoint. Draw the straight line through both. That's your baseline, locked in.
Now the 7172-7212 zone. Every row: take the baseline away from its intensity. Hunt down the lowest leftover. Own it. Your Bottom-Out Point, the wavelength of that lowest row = 7198.0 Angstrom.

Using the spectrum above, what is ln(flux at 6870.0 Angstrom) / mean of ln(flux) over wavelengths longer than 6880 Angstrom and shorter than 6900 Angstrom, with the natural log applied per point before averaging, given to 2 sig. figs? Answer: 0.95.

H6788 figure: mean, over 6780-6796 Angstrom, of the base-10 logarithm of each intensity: 0.868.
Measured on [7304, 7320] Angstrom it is 0.863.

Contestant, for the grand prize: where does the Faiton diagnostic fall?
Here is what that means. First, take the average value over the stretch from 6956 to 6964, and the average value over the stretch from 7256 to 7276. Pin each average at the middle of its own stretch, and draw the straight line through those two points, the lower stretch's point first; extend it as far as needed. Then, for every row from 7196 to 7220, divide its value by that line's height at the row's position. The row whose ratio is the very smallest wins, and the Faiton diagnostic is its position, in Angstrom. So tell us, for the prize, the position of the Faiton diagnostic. 7198.0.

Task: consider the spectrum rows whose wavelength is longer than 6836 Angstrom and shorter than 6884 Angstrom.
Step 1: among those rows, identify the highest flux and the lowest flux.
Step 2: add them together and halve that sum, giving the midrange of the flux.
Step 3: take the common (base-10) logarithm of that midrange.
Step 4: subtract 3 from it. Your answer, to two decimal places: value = -2.13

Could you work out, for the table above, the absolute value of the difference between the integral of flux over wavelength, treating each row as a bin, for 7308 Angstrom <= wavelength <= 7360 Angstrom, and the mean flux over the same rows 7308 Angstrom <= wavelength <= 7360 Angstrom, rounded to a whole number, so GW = 365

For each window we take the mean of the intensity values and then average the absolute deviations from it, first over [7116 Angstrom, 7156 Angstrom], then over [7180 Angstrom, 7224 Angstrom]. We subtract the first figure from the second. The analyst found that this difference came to 0.1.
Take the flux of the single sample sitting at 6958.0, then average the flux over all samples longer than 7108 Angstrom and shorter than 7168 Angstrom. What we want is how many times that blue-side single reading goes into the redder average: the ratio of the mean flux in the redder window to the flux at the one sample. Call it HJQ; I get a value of 1.04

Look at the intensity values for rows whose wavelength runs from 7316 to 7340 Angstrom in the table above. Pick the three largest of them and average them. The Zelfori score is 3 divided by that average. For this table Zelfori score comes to 0.403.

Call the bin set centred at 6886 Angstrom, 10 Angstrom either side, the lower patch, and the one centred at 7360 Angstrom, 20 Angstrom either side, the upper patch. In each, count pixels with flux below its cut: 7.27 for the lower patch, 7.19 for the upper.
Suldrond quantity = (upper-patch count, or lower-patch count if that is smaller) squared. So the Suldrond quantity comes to 0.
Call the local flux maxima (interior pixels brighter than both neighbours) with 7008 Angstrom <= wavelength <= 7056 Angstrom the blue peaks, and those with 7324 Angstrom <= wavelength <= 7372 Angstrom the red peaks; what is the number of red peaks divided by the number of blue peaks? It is 1.5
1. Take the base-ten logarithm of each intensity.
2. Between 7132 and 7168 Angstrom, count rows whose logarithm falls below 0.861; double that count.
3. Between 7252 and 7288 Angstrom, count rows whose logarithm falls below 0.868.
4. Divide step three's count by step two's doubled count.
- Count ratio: 1.0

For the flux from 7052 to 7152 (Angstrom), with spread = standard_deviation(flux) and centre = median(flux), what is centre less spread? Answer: 6.9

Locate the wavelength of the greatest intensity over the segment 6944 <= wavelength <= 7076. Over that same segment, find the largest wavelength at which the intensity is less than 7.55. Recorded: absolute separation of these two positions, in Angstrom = 100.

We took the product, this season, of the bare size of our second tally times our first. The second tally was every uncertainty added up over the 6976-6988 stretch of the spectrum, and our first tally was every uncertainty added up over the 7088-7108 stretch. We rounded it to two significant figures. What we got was 1.2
